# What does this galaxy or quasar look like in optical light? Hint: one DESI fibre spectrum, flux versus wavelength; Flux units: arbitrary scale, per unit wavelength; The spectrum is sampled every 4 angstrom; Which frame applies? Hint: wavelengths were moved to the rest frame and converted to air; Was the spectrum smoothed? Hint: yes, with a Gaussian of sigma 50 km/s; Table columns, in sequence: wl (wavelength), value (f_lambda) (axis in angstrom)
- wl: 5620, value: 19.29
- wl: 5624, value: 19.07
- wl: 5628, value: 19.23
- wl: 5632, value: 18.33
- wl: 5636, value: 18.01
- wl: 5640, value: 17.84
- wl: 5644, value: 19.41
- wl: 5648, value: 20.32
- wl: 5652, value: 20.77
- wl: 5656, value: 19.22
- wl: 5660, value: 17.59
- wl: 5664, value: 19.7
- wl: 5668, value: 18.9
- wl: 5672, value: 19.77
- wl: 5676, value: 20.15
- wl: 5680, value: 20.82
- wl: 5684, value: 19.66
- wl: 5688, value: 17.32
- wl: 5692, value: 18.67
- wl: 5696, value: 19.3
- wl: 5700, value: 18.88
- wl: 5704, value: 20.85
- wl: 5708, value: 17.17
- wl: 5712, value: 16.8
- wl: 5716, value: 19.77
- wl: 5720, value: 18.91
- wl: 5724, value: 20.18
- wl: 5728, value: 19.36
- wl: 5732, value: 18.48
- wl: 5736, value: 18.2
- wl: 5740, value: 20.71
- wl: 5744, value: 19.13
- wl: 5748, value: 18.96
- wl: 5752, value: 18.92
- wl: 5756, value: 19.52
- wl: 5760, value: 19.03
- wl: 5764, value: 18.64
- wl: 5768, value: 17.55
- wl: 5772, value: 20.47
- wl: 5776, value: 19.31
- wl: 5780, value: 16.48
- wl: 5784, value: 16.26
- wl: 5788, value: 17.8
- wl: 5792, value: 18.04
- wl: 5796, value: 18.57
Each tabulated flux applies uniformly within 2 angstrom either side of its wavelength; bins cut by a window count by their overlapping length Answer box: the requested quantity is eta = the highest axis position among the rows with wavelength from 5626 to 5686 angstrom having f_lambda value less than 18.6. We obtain 5660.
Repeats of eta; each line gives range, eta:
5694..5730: 5712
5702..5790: 5788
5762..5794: 5792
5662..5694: 5688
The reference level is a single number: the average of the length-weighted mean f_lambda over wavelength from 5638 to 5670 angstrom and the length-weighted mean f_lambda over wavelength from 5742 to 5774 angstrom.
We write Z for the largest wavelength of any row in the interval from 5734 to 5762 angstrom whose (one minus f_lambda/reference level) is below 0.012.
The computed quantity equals 5760 angstrom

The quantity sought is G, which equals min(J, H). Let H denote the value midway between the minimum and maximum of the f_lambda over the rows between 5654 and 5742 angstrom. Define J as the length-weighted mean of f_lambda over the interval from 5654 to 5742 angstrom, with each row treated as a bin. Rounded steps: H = 18.8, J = 19.1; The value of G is 18.8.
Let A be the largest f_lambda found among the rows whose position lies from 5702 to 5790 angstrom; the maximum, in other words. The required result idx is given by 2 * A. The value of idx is 41.7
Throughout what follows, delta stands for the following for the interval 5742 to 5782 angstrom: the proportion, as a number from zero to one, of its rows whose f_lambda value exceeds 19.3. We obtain 0.30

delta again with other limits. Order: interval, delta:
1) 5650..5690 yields 0.60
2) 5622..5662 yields 0.30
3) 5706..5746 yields 0.40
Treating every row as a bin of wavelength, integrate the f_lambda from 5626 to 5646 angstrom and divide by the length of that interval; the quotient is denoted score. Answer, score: 18.6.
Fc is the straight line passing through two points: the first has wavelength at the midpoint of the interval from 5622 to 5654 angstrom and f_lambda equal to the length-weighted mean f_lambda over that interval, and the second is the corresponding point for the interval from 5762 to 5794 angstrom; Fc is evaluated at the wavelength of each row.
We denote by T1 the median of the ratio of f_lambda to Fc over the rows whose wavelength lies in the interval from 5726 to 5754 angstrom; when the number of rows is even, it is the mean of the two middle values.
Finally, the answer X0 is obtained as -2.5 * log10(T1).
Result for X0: -0.039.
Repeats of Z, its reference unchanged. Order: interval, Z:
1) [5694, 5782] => 5776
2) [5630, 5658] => 5656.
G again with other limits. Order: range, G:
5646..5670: 19.2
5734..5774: 19.1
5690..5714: 18.6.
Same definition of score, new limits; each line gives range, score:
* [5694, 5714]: 18.6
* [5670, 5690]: 19.5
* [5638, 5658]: 19.5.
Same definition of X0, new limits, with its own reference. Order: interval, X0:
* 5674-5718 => -0.035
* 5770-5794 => 0.004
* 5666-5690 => -0.050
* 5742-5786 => -0.039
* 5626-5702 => -0.013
